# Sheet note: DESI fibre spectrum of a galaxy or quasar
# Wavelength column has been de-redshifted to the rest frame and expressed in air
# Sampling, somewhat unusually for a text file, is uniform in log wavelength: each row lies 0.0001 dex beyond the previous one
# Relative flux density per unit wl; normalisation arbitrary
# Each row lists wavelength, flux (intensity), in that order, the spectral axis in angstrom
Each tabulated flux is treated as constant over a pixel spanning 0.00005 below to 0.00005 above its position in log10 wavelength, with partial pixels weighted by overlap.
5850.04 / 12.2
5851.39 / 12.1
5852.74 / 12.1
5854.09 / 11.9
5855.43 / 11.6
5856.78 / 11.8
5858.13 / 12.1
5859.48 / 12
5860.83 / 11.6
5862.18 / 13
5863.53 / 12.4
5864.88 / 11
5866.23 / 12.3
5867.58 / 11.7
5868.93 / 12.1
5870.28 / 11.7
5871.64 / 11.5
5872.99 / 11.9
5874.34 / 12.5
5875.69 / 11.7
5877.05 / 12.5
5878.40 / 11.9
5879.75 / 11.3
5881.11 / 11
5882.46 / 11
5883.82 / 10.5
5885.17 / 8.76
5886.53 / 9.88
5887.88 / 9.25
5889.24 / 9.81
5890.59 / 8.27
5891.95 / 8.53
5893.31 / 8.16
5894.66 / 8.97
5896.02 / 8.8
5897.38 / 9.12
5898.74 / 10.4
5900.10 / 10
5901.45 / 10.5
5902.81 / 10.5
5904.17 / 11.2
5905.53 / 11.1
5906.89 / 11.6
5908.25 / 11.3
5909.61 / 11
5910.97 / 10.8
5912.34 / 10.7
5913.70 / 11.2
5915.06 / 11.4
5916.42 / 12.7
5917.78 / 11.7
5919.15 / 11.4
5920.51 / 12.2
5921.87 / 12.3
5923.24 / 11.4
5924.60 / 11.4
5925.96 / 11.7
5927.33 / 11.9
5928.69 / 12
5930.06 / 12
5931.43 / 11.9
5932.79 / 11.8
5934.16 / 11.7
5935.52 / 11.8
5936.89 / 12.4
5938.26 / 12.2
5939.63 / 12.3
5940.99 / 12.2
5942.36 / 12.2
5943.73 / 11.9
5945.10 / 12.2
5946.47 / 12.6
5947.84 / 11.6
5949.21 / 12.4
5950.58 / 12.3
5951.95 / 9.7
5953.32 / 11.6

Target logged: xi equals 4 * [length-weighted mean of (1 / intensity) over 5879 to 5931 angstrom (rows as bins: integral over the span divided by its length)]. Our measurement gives 0.379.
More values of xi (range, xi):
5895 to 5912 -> 0.383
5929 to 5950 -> 0.331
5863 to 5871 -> 0.338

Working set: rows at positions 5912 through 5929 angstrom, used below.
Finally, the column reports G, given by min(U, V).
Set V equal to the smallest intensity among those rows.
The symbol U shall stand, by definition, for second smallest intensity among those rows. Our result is 10.7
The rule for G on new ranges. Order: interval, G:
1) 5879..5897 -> 8.2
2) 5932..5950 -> 11.6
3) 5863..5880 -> 11.0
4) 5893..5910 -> 8.2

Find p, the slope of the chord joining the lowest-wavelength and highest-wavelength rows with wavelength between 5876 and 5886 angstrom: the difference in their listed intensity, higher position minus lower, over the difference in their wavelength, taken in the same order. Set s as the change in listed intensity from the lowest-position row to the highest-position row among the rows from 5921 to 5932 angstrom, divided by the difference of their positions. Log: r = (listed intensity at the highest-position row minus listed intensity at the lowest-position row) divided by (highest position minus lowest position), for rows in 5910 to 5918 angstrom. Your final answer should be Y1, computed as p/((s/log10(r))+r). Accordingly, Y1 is -2.56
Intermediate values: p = -0.46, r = 0.13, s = -0.042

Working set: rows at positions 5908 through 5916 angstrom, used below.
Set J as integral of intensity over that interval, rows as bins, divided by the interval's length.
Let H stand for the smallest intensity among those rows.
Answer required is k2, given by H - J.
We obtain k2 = -0.40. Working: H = 10.7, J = 11.1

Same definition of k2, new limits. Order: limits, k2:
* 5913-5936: -0.60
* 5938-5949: -0.56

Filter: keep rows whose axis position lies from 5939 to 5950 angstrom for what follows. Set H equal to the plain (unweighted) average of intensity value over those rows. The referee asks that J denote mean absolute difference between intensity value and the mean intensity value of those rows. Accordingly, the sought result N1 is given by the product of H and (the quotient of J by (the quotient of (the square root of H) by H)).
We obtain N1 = 9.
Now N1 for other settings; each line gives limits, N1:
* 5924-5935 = 6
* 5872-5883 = 19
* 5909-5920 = 17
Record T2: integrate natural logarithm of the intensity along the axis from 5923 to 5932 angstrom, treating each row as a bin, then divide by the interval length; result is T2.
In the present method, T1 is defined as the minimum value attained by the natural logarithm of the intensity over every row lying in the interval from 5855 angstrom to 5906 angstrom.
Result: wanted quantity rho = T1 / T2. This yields 0.85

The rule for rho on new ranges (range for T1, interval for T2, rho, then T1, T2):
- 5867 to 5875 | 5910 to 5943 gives 0.99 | 2.44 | 2.467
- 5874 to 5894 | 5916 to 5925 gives 0.85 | 2.10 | 2.472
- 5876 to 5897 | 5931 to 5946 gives 0.84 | 2.10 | 2.491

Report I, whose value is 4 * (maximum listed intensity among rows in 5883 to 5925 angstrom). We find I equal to 50.8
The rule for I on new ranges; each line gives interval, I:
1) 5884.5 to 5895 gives 39.5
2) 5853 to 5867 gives 52.0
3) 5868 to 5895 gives 50.0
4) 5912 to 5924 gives 50.8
